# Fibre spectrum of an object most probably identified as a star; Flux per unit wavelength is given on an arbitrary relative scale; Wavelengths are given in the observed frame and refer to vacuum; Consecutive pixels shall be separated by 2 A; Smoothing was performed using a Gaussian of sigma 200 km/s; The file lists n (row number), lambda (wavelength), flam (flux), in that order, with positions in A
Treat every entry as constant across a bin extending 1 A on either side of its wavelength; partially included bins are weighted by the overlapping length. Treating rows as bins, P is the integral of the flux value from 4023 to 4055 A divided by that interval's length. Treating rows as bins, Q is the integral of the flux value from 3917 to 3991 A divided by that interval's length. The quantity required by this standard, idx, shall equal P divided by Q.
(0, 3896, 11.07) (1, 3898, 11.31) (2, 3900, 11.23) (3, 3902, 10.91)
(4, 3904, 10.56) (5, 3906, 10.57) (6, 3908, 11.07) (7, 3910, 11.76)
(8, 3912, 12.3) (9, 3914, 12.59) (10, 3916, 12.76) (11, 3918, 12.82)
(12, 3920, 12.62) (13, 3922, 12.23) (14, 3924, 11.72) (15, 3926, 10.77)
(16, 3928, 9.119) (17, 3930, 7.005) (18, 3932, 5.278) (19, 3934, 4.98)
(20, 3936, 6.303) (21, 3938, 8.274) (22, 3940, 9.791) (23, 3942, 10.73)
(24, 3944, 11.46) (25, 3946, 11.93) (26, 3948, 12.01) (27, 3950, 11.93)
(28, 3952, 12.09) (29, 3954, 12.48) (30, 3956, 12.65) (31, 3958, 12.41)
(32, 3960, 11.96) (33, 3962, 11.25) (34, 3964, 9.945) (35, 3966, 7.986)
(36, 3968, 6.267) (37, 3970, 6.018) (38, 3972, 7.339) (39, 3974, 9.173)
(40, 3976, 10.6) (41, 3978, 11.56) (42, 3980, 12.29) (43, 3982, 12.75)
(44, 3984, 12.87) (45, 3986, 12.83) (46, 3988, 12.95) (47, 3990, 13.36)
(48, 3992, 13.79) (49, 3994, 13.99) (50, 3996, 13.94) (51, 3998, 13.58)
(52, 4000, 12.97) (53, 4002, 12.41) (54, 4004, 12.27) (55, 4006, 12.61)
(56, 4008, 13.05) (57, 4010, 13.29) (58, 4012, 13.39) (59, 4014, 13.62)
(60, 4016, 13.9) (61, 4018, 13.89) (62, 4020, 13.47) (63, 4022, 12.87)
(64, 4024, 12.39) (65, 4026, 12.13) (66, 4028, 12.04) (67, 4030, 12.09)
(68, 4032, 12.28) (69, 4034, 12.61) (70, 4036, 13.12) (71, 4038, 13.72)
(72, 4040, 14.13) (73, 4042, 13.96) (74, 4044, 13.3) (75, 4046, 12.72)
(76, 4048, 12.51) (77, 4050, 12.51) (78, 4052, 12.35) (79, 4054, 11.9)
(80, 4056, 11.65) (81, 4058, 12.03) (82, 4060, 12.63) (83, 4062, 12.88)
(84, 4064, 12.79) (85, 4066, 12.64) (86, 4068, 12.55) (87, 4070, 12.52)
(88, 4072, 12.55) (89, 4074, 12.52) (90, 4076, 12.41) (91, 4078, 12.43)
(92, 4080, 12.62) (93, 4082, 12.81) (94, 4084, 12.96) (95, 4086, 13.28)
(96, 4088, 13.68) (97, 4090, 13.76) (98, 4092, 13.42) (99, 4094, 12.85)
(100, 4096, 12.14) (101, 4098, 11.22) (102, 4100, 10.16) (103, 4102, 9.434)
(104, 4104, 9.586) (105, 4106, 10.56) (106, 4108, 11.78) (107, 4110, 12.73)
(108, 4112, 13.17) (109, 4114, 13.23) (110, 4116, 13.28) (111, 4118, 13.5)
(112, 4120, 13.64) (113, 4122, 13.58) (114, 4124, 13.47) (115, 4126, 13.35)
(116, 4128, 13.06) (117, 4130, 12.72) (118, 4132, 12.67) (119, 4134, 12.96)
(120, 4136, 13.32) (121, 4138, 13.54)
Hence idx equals 1.22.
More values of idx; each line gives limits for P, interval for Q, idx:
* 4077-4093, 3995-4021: 0.99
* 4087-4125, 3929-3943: 1.65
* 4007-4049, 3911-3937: 1.30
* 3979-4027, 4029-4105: 1.05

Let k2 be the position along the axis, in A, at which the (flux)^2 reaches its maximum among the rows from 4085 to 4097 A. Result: 4090 A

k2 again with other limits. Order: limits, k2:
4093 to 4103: 4094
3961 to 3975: 3962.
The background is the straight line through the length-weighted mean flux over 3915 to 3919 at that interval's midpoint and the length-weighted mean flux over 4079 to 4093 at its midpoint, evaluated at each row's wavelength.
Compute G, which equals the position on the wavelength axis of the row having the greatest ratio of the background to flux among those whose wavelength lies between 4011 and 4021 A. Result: 4012 A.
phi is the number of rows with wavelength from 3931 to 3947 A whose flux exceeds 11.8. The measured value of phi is 1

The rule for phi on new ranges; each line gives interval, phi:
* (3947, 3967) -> 7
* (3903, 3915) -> 2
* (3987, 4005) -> 9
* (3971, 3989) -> 5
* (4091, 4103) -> 3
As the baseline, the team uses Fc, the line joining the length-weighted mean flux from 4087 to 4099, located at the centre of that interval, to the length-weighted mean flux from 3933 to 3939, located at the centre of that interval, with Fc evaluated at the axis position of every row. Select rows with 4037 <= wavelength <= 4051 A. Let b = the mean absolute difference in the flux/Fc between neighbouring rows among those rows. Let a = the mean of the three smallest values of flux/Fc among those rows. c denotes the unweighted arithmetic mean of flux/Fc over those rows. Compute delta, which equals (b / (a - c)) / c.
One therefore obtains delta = -0.38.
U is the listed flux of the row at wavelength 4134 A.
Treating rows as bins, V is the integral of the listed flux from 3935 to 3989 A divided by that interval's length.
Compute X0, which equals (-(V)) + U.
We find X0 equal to 2.3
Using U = 12.96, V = 10.7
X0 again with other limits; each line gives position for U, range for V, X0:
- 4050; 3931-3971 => 2.7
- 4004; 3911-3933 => 1.4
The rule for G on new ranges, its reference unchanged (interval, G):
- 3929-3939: 3934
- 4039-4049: 4048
